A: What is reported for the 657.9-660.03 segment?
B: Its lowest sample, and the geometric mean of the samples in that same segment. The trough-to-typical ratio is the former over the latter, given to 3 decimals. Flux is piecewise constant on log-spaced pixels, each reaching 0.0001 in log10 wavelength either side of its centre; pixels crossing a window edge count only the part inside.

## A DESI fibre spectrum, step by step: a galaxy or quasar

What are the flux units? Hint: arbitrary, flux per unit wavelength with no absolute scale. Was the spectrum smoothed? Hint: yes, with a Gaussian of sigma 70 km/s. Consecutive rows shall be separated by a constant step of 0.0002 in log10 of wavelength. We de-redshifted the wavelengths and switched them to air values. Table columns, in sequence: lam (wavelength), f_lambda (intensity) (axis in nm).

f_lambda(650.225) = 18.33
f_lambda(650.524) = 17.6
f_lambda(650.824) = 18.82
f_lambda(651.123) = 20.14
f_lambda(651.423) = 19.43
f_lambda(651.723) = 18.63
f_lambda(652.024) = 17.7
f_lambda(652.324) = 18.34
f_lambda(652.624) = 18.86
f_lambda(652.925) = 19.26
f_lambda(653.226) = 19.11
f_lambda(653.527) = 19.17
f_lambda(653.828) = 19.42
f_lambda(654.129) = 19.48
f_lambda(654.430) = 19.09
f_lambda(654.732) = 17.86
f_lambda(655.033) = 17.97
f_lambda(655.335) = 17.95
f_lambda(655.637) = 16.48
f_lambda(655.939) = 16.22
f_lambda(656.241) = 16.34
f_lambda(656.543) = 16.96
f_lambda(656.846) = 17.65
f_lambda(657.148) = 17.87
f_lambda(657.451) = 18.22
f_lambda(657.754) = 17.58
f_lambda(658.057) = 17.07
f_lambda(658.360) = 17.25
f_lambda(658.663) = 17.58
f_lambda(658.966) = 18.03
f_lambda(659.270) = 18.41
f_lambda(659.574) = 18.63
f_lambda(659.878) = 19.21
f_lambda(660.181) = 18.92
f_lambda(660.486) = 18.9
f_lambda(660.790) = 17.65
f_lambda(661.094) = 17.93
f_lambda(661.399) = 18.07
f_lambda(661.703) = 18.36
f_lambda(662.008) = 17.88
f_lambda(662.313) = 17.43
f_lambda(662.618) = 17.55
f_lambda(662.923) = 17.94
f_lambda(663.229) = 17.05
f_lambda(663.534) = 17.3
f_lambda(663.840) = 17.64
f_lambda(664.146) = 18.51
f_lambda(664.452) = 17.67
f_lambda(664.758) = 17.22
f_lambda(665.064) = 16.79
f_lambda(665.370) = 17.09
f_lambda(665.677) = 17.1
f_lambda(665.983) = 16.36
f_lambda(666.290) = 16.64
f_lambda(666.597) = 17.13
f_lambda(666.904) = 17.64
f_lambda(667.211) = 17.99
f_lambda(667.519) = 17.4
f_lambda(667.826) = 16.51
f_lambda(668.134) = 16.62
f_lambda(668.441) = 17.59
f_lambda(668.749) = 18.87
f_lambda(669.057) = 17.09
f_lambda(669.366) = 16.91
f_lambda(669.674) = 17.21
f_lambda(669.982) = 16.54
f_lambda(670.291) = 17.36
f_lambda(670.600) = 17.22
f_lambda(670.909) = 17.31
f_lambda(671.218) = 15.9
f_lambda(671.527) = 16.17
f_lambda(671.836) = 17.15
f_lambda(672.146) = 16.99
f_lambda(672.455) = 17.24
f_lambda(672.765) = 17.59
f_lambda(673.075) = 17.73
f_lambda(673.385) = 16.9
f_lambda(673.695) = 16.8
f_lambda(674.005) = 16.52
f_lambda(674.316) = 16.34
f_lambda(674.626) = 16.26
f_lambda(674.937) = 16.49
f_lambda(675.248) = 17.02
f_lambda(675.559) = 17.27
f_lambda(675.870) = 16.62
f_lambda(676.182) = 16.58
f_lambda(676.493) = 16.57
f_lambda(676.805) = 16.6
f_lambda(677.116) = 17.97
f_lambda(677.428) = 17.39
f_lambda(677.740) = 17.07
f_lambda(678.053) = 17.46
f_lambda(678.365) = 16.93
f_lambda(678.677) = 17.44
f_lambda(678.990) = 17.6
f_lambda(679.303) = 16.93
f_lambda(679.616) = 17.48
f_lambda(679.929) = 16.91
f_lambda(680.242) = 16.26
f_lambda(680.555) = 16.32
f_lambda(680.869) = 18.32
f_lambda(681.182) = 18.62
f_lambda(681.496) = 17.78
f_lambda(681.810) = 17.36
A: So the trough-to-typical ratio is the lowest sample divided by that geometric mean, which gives 0.948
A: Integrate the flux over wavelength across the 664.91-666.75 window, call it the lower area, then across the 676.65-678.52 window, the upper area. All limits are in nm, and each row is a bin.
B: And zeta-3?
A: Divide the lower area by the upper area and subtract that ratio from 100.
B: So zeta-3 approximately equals 99.0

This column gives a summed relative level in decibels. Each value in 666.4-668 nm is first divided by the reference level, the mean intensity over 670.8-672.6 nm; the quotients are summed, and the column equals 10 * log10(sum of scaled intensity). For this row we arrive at 7.13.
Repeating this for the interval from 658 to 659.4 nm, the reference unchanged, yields 7.21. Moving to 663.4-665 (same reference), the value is 7.21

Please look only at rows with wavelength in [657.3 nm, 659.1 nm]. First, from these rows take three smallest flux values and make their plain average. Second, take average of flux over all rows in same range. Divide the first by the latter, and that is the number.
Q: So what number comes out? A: 0.982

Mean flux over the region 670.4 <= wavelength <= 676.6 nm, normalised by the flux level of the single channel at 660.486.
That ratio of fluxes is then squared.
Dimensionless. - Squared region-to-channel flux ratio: 0.79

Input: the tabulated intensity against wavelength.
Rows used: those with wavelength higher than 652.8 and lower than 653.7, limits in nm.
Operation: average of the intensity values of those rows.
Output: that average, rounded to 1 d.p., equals 19.2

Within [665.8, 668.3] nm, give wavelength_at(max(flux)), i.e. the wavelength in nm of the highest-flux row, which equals 667.211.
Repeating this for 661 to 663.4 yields 661.703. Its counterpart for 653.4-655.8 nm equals 654.129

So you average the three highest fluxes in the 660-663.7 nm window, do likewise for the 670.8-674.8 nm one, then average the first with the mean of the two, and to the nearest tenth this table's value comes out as 18.4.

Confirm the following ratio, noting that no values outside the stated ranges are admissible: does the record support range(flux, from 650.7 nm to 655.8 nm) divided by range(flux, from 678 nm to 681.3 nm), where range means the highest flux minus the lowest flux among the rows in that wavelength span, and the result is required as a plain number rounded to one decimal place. 1.6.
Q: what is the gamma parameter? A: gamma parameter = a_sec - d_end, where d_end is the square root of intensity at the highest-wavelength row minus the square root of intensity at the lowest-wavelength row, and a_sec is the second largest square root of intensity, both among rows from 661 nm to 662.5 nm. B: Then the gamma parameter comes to 4.31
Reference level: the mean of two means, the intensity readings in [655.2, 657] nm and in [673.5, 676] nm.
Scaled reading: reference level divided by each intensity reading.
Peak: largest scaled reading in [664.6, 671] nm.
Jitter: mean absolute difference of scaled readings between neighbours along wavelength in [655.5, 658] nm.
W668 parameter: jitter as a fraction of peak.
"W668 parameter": 0.0228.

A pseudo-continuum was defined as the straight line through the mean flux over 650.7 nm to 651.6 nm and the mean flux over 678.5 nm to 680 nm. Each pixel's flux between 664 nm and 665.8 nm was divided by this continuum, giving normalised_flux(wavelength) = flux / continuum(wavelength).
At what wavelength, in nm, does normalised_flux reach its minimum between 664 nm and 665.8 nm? 665.064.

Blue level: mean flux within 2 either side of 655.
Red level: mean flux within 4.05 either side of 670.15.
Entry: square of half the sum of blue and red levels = 308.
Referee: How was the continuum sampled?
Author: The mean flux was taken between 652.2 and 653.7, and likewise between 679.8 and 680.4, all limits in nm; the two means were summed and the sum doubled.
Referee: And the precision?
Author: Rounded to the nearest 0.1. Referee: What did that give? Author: 71.1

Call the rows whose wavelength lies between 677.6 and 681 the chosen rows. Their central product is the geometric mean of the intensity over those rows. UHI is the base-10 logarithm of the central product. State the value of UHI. 1.234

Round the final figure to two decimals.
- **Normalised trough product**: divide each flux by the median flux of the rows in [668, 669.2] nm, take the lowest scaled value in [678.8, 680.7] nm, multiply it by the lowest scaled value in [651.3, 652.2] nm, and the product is 0.96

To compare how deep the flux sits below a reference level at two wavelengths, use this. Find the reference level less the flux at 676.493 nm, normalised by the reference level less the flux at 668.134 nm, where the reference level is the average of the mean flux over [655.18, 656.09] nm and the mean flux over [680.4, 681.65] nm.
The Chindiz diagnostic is 1.1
